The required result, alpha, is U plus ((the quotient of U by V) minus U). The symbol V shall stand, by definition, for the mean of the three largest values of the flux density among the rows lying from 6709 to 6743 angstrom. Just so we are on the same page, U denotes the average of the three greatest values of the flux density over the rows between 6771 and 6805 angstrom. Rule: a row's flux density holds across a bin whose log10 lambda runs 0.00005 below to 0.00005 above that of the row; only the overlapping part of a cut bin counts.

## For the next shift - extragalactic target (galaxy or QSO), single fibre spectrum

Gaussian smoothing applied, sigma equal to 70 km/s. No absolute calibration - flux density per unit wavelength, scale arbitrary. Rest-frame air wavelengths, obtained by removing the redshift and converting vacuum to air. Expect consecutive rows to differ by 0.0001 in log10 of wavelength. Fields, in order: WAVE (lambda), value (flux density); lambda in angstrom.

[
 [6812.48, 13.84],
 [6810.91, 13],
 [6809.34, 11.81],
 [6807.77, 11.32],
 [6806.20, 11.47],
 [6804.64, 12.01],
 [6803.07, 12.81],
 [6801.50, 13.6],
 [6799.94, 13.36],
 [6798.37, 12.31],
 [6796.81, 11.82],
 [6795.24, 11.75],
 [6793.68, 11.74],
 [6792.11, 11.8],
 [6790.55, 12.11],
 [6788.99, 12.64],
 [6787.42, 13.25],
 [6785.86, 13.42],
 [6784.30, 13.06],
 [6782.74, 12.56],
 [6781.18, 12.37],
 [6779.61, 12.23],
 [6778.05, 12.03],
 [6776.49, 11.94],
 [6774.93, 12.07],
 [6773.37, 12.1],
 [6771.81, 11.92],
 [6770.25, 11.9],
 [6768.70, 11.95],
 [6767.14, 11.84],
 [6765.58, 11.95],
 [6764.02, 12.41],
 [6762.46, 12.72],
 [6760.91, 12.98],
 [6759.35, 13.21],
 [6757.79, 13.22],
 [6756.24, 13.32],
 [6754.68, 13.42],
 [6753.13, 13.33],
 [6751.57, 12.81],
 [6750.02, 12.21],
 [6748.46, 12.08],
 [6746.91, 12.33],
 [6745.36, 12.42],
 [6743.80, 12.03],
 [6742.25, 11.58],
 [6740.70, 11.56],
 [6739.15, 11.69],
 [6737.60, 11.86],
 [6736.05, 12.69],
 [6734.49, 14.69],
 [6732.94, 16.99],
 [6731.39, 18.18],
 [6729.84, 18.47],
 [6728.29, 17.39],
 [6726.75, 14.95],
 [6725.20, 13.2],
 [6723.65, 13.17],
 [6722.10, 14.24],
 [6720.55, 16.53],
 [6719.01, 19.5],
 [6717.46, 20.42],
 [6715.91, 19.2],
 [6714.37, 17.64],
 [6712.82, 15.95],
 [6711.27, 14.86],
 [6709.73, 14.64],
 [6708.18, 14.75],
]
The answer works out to 0.68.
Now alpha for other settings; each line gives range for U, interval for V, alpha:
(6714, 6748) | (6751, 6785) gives 1.48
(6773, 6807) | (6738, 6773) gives 1.01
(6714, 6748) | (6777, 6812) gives 1.46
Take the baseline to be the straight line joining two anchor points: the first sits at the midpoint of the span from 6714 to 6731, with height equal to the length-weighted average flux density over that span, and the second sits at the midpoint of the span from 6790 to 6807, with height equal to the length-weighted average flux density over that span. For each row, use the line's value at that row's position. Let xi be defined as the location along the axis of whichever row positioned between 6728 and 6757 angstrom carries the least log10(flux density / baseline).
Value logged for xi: 6740.70 angstrom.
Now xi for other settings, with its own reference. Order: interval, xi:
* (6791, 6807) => 6792.11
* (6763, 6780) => 6767.14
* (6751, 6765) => 6751.57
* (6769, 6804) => 6770.25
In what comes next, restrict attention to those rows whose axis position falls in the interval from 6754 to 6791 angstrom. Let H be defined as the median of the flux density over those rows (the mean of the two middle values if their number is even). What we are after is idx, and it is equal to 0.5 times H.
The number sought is 6.2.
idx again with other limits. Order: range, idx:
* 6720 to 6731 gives 7.5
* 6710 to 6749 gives 7.3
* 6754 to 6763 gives 6.6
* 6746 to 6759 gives 6.5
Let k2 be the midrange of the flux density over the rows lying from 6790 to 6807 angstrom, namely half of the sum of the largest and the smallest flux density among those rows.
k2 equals 12.5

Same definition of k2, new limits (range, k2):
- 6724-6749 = 15.0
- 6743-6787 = 12.6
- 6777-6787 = 12.7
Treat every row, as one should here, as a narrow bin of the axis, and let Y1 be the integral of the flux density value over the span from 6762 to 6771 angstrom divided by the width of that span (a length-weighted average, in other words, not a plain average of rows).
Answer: 12.1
